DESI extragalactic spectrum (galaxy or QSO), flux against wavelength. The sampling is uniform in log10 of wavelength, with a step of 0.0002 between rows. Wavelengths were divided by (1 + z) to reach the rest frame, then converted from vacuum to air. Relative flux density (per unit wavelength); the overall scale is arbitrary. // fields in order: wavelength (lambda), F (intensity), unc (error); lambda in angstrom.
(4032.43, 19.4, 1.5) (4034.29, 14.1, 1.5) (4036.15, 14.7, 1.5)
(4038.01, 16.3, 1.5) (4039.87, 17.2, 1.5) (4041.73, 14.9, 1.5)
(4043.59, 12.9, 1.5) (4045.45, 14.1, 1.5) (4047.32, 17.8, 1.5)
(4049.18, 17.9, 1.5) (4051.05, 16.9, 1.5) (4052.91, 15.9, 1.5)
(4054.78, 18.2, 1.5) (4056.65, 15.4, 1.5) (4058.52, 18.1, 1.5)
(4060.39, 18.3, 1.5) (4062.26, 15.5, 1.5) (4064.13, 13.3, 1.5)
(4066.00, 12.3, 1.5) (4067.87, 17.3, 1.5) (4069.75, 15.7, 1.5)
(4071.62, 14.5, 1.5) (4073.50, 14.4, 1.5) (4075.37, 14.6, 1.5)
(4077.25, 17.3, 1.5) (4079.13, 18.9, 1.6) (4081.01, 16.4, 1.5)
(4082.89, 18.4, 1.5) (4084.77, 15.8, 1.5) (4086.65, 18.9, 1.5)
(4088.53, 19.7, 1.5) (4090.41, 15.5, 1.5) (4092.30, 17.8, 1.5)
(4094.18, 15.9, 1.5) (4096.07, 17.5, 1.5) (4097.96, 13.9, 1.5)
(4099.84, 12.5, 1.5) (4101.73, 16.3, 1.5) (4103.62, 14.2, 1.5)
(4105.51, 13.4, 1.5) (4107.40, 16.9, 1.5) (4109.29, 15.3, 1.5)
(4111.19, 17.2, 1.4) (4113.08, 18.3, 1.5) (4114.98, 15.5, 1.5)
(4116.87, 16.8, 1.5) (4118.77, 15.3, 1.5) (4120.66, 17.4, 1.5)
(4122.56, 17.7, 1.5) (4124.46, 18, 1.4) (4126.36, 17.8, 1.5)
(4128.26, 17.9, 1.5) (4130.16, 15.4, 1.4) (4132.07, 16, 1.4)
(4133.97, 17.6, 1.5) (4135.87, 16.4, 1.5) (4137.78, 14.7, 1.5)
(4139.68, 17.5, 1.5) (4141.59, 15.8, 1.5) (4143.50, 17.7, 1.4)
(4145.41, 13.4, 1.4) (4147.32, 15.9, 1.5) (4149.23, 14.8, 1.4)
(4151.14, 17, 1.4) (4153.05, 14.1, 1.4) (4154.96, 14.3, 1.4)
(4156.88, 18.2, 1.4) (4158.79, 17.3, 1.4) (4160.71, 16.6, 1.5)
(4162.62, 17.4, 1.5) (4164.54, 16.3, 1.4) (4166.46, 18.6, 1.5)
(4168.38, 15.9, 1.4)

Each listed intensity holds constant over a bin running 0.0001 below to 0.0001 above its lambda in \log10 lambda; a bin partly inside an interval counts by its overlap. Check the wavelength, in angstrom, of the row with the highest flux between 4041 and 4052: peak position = 4049.18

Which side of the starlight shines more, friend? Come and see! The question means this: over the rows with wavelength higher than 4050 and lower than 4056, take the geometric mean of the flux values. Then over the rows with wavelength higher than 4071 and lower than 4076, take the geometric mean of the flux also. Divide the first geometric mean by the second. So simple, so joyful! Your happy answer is 1.17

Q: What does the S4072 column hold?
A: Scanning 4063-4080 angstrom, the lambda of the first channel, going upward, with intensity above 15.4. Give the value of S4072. 4067.87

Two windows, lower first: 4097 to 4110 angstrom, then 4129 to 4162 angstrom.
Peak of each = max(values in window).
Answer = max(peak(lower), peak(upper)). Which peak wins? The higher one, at 18.2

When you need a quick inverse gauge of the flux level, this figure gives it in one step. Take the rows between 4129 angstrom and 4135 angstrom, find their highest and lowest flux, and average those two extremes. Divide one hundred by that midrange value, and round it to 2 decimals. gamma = 6.06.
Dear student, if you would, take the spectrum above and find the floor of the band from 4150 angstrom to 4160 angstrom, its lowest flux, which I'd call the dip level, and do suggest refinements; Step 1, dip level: 14.1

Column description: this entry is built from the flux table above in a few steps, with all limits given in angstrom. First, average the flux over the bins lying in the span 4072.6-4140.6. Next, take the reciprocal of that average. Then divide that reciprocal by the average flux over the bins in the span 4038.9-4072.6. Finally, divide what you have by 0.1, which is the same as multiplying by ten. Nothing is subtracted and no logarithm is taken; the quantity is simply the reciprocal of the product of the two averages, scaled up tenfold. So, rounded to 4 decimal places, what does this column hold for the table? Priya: 0.0382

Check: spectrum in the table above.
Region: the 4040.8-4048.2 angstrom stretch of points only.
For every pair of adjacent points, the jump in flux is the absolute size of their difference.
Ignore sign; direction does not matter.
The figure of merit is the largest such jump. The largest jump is 3.7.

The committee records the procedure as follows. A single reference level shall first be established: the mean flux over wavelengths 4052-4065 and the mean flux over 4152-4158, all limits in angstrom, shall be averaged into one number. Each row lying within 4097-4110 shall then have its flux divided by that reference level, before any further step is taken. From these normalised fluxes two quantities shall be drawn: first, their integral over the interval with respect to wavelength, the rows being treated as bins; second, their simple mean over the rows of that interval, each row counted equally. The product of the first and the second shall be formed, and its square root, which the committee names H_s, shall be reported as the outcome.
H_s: 3.3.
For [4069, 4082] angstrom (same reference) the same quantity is 3.6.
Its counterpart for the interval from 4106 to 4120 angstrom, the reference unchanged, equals 3.8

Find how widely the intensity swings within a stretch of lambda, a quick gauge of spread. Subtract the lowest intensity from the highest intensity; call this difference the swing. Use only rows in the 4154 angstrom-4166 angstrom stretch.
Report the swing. 3.9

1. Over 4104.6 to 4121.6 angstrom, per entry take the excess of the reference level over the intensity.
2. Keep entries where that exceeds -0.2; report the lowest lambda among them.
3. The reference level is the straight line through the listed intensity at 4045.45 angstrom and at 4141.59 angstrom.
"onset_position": 4105.51 angstrom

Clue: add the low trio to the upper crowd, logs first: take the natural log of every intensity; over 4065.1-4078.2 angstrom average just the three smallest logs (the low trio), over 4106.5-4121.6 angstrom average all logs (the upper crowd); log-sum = 5.42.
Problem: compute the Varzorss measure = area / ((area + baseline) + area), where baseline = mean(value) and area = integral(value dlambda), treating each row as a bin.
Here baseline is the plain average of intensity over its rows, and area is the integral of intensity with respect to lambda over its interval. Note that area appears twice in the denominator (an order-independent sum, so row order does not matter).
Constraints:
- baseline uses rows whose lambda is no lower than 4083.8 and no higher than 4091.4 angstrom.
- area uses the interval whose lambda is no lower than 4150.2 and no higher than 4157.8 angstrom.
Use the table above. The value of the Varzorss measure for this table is 0.466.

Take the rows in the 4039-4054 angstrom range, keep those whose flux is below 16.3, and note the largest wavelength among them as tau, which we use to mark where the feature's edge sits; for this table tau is 4052.91 angstrom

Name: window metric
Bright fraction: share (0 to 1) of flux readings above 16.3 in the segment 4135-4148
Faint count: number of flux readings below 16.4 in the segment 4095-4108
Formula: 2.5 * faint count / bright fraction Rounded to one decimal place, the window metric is 29.2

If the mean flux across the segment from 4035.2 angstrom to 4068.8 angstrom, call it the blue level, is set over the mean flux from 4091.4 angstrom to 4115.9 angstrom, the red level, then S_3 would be 1.01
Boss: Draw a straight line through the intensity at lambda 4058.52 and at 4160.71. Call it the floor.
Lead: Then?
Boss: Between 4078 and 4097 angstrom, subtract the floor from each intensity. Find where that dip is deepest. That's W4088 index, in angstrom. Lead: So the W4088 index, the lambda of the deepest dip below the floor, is 4090.41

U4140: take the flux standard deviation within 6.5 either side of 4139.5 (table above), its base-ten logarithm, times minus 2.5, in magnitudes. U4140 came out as -0.5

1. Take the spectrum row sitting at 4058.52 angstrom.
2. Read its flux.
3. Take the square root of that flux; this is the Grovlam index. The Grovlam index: 4.3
